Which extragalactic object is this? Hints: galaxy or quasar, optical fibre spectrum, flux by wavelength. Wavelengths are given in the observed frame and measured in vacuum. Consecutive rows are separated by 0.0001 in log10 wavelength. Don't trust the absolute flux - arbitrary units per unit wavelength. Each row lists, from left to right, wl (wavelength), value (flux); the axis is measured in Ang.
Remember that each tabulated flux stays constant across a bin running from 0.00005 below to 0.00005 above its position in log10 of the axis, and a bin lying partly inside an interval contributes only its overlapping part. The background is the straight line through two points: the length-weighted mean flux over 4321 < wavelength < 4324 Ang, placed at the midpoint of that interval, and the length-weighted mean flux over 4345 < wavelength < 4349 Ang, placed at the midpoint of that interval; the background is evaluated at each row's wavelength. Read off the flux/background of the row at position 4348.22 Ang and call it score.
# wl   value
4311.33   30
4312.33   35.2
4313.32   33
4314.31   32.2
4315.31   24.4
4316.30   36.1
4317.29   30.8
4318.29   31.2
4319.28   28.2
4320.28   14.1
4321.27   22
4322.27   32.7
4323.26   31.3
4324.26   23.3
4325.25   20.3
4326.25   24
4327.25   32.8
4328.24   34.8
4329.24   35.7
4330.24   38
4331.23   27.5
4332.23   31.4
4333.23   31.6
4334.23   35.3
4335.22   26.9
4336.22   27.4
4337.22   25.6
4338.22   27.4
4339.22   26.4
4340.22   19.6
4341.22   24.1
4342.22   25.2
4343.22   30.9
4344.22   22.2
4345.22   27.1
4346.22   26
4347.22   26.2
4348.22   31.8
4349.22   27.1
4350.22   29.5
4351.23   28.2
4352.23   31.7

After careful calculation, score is 1.15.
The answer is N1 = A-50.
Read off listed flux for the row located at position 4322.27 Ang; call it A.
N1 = -17.3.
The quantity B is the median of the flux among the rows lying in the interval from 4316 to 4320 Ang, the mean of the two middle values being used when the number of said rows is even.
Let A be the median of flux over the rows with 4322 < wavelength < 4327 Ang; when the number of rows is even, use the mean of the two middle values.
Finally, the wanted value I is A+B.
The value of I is 55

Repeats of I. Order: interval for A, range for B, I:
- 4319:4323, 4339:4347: 51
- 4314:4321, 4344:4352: 58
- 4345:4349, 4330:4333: 58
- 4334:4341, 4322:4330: 59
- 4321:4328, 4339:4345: 49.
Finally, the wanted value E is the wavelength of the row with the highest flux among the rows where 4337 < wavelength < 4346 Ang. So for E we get 4343.22 Ang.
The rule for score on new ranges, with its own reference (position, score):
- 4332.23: 1.11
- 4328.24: 1.22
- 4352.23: 1.15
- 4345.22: 0.97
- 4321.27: 0.77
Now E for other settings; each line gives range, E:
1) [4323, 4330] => 4329.24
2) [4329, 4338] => 4330.24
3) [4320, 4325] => 4322.27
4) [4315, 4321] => 4316.30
